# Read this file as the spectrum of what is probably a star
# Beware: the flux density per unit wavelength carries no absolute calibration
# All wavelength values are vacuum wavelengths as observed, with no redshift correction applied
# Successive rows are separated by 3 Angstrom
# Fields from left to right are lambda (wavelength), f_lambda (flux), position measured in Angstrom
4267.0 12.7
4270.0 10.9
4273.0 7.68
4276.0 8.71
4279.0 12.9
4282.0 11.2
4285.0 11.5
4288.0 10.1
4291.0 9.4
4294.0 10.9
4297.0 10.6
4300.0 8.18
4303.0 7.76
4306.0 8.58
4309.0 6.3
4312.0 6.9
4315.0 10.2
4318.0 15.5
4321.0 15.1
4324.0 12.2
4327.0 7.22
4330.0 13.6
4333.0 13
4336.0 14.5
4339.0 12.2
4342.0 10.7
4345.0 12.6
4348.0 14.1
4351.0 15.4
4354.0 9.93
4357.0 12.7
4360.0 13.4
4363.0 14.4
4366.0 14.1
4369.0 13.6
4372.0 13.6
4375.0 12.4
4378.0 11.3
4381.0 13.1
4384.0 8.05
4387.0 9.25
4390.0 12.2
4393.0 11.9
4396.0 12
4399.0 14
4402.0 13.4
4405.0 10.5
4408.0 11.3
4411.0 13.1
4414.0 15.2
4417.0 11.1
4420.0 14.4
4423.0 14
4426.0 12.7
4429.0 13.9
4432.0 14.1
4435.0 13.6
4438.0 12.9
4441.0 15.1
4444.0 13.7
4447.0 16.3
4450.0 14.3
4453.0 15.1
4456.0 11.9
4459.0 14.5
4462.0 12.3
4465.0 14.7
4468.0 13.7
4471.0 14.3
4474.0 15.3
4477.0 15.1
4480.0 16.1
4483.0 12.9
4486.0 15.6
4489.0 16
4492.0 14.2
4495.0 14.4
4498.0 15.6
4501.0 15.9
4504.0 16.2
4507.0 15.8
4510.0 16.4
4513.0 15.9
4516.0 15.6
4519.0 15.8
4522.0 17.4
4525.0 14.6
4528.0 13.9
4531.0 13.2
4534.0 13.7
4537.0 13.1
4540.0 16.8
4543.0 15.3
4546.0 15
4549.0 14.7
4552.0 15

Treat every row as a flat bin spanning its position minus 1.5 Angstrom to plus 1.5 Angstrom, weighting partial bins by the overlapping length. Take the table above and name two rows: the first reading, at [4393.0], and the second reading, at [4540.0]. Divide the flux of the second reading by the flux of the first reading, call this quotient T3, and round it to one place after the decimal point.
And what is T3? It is 1.4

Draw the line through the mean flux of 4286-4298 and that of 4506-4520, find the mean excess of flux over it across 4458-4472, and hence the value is -0.8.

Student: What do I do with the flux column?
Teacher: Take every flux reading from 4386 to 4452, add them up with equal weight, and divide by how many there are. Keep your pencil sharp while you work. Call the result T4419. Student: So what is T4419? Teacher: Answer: 13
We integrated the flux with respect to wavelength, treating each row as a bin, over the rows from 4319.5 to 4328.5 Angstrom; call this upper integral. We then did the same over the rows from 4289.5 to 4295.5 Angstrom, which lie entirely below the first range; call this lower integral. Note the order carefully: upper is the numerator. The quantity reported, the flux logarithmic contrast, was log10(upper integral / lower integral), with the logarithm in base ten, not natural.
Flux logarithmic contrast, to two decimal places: 0.23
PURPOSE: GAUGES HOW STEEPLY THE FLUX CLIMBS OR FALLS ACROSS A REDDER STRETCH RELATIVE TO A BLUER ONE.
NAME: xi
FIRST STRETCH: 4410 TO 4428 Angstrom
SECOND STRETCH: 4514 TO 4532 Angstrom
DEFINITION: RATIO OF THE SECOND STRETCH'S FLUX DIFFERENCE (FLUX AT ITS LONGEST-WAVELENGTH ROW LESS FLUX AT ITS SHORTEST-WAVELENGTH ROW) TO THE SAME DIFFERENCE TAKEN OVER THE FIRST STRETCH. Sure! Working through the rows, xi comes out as 6.0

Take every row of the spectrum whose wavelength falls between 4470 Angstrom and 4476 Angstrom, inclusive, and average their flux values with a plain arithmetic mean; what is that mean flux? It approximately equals 15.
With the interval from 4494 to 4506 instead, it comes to 16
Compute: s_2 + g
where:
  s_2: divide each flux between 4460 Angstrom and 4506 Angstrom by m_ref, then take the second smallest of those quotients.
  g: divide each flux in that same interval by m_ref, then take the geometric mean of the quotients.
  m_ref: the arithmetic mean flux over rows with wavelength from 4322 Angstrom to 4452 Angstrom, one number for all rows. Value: 2.16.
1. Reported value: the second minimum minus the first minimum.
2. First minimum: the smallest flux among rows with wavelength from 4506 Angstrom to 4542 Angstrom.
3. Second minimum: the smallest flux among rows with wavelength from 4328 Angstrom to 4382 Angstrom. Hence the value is -3.2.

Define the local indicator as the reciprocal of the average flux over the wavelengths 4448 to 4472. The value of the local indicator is 0.072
